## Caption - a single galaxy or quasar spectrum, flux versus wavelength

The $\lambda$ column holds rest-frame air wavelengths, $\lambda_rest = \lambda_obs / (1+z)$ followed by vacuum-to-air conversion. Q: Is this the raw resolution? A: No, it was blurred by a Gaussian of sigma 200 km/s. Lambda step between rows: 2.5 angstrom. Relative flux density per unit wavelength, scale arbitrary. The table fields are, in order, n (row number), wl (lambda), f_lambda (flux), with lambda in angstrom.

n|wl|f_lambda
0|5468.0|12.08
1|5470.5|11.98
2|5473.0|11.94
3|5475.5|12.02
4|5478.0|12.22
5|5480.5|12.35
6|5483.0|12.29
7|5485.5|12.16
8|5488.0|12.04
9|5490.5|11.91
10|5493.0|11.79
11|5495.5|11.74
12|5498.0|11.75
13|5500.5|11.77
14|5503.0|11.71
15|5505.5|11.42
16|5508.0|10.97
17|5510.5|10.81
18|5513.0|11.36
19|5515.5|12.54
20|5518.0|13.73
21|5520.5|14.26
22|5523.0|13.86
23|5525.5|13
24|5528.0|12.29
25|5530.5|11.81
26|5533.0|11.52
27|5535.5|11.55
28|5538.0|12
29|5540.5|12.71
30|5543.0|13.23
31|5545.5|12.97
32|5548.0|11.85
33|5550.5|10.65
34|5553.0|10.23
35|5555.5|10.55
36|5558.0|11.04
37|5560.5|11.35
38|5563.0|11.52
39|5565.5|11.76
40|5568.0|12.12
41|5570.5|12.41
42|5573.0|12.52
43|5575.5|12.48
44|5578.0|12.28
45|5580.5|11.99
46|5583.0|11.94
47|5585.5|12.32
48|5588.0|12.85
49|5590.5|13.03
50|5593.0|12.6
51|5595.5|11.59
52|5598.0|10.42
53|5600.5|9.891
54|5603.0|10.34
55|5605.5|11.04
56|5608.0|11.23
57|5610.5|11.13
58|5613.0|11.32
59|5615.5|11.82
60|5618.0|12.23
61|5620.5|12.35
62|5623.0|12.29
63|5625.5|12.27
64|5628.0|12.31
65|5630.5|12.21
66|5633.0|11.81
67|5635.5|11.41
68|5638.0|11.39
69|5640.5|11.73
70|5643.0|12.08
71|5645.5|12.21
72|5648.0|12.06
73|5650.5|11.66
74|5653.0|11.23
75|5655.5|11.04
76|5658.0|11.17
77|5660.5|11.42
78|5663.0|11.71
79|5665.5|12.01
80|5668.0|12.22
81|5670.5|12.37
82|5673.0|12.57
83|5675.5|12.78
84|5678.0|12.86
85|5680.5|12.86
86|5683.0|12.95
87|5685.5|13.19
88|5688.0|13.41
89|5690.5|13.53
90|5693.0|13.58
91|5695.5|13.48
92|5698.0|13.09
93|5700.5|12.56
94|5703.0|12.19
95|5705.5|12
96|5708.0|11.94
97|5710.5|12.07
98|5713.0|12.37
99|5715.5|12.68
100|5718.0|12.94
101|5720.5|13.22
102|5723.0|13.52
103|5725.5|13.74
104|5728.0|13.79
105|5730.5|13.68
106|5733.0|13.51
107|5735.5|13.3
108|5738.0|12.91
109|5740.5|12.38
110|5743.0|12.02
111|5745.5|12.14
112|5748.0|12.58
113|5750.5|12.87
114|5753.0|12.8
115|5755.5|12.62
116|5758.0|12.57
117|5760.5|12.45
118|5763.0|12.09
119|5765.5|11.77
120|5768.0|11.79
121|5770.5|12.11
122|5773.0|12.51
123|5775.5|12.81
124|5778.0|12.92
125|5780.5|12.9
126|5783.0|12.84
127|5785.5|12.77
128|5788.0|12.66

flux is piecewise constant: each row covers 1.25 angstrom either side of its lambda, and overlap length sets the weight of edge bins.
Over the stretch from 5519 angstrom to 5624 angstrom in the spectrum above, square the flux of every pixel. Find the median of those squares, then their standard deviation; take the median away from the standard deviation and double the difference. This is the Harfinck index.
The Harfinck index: -241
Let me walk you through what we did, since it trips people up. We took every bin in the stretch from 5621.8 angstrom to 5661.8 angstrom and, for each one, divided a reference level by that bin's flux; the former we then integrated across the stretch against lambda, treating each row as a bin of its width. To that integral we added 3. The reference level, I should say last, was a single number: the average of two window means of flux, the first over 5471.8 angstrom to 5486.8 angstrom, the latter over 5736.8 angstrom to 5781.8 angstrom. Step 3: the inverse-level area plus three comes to 45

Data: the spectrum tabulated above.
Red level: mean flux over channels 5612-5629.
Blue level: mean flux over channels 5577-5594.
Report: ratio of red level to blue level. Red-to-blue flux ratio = 0.97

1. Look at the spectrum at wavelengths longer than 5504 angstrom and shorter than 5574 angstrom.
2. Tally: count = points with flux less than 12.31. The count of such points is 18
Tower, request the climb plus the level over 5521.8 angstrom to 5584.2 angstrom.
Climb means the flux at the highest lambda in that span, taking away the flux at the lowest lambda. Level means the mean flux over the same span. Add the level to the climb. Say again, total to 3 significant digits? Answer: 10.1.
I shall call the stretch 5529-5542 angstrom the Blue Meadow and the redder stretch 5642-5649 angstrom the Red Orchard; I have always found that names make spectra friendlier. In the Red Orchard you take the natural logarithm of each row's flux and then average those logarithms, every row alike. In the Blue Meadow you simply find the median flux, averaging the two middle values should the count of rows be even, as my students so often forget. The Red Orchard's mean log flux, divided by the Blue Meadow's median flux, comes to 0.211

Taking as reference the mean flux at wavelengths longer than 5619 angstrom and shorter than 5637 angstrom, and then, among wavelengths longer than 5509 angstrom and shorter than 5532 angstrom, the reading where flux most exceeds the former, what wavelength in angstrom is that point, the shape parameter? 5520.5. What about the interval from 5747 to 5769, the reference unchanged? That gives 5750.5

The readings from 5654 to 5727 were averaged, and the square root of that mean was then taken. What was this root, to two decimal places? 3.55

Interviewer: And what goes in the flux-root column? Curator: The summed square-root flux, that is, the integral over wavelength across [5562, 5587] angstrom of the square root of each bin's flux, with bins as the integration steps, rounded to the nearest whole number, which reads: 87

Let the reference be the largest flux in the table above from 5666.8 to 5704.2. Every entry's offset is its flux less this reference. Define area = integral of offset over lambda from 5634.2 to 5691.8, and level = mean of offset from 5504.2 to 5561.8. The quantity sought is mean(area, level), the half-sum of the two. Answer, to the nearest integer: -41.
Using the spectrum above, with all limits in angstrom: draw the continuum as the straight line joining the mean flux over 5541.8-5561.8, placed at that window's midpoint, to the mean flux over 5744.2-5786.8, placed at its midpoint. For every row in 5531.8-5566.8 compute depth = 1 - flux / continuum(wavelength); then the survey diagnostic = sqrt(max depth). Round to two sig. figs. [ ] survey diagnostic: 0.33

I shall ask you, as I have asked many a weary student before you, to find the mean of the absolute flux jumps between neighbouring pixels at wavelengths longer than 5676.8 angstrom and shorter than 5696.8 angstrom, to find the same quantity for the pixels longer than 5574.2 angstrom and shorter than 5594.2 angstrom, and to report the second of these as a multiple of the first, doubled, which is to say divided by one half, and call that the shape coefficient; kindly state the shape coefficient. 5.0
